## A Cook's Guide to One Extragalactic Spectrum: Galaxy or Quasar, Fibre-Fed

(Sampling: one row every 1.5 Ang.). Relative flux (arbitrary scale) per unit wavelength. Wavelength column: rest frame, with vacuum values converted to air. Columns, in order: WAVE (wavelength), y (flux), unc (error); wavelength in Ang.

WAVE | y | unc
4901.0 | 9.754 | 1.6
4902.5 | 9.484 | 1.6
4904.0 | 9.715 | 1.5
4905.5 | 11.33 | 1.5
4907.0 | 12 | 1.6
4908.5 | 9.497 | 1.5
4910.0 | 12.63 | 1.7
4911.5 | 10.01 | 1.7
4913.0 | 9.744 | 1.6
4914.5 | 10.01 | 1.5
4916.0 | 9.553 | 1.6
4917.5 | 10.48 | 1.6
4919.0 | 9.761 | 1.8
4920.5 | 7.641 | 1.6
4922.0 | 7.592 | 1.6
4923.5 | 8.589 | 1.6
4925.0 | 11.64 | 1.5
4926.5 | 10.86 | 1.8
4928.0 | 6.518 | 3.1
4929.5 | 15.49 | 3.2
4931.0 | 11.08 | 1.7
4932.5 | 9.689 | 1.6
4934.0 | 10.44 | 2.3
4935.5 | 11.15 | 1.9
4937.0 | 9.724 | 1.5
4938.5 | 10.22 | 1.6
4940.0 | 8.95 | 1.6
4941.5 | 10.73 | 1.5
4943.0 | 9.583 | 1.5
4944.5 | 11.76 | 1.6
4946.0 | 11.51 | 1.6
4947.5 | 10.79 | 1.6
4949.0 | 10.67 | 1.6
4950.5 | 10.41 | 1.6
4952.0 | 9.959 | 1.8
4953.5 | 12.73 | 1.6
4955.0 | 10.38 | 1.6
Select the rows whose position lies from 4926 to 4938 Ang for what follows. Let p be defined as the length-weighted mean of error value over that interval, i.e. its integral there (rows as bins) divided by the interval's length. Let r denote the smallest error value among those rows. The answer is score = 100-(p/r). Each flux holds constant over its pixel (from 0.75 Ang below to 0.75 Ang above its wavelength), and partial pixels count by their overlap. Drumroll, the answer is 98.6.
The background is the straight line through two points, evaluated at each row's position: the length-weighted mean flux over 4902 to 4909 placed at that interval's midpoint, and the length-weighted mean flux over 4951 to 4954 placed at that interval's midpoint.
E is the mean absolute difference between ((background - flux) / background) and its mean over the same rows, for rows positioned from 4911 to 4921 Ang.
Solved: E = 0.06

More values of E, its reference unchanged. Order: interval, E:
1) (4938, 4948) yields 0.07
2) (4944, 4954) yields 0.07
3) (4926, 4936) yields 0.15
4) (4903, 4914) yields 0.11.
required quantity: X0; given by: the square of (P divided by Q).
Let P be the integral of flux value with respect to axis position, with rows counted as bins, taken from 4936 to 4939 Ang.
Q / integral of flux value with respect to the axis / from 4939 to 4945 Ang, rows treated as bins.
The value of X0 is 0.2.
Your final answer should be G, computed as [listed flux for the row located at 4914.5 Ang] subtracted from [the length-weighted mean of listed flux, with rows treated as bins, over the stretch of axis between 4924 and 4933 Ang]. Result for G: 0.8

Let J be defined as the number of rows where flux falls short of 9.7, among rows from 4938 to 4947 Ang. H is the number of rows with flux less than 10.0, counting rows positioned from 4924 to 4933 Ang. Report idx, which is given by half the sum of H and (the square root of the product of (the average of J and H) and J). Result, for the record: 2.0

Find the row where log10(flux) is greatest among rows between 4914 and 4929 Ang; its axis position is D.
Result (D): 4925.0 Ang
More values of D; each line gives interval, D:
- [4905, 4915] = 4910.0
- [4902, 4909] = 4907.0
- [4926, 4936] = 4929.5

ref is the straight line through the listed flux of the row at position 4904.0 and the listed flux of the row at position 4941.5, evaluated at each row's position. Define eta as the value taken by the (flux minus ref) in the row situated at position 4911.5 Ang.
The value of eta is 0.1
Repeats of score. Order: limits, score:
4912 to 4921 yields 98.9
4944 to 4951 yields 99.0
